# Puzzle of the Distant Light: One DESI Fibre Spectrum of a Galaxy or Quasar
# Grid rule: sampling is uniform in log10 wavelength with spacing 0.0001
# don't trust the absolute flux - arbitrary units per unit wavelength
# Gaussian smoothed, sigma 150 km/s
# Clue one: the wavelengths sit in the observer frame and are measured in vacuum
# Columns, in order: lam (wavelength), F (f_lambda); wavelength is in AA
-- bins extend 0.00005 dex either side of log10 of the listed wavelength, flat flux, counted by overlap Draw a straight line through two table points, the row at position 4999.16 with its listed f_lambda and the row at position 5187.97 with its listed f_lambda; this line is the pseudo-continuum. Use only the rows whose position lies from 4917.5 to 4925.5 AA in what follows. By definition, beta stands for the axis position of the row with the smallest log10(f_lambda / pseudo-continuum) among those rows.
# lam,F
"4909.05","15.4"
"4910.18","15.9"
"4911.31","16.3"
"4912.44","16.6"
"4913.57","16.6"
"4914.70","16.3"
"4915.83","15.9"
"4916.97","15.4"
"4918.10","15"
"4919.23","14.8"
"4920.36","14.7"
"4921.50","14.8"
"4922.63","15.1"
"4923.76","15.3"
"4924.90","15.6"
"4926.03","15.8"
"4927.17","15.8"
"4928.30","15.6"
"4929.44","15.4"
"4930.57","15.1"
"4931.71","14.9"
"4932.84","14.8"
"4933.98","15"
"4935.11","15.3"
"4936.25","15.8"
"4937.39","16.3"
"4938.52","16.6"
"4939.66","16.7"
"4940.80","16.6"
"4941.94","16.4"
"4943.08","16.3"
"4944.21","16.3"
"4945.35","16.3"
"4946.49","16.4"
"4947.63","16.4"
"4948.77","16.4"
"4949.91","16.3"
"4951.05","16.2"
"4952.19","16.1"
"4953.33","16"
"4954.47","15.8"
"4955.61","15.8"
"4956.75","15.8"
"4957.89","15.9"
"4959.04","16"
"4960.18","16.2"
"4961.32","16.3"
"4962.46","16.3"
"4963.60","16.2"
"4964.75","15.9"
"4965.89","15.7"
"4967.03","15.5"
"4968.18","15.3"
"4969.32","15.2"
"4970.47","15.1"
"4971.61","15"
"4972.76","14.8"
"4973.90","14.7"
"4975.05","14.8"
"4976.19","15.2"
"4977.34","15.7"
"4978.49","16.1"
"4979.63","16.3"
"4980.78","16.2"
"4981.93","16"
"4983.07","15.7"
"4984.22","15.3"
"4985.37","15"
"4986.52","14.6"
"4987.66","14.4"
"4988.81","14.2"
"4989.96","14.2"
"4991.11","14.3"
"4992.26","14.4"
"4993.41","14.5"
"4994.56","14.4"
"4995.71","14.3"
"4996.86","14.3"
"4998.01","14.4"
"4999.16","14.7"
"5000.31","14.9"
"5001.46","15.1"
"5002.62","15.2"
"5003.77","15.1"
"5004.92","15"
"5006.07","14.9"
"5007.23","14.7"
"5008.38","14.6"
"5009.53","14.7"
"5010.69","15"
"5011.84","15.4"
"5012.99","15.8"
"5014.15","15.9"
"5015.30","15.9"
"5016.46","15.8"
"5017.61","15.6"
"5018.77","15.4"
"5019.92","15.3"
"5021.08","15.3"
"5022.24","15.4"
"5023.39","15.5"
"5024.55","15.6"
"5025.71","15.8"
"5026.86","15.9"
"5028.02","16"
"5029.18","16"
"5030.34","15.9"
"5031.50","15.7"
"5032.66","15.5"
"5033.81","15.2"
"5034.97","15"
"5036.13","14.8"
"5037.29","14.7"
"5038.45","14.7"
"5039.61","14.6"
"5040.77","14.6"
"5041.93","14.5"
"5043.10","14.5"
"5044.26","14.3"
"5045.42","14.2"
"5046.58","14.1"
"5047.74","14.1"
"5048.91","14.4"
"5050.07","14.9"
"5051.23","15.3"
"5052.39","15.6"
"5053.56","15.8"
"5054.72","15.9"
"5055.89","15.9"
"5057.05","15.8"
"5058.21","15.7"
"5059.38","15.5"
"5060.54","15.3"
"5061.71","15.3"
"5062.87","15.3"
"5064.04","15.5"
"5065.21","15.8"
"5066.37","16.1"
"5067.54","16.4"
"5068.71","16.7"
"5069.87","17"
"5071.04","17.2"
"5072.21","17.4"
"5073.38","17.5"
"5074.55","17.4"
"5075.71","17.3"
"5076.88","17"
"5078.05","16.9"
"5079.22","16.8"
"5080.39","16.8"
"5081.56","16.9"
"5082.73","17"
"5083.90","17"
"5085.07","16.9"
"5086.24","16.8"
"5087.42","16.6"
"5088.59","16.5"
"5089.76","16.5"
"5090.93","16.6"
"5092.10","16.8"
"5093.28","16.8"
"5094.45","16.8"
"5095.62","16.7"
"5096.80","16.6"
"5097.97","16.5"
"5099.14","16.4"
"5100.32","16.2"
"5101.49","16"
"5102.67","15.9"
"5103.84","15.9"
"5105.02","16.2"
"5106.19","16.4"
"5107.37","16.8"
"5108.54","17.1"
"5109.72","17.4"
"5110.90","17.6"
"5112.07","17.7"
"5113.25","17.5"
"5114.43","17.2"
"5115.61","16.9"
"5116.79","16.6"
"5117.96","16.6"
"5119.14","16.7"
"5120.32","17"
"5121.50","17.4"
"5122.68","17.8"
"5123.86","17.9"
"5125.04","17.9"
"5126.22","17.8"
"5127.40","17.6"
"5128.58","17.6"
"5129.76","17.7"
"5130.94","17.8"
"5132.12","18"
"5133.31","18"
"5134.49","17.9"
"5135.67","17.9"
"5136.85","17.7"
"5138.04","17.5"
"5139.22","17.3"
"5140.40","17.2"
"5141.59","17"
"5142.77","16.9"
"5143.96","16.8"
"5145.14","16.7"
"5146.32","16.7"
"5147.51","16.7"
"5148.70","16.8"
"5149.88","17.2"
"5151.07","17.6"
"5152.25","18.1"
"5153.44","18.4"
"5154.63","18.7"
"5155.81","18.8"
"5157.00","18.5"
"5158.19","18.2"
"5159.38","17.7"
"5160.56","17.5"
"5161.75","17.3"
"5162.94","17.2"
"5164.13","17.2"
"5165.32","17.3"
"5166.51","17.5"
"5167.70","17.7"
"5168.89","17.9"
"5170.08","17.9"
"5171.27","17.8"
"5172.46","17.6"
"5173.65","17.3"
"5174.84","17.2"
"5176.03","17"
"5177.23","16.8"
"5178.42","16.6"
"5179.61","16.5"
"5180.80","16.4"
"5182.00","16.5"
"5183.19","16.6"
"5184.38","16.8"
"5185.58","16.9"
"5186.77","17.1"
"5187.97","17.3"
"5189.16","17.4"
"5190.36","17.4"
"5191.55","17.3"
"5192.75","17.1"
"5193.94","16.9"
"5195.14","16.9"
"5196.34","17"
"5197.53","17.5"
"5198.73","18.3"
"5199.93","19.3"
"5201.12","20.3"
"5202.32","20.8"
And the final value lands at 4920.36 AA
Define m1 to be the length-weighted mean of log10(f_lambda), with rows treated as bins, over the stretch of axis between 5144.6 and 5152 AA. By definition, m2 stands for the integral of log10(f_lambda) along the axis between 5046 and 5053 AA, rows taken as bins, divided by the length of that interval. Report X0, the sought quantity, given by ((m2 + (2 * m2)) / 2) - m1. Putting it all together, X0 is 0.521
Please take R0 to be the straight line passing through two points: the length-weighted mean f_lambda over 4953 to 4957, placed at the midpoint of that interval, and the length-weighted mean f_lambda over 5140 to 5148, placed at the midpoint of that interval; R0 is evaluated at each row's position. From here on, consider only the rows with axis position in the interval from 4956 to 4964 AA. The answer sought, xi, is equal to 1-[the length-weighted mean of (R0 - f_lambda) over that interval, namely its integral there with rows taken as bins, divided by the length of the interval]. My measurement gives 1.2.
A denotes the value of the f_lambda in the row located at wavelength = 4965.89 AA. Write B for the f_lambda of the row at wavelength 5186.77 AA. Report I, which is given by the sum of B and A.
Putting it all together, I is 32.8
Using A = 15.7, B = 17.1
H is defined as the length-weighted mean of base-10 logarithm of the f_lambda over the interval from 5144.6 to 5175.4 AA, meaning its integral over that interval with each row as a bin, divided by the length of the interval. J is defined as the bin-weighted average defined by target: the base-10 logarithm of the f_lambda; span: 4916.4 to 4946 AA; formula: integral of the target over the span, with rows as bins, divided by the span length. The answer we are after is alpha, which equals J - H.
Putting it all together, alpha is -0.05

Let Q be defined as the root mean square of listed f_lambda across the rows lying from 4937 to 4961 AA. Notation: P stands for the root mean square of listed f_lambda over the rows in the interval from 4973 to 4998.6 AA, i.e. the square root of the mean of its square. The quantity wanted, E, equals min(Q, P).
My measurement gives 15.0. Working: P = 15.0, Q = 16.2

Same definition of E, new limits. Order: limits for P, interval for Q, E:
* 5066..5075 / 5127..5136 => 17.0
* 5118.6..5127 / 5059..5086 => 16.6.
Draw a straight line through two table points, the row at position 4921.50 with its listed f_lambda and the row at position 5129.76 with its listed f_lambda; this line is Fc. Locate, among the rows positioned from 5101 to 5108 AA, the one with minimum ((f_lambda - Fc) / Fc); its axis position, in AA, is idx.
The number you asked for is 5103.84 AA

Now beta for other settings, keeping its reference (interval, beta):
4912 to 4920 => 4919.23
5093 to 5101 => 5100.32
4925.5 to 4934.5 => 4932.84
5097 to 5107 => 5103.84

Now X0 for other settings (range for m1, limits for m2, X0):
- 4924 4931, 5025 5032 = 0.609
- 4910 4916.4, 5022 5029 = 0.584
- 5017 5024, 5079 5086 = 0.654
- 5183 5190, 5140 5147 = 0.609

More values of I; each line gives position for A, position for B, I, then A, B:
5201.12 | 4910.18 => 36.2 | 20.3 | 15.9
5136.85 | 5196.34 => 34.7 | 17.7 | 17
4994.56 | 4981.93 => 30.4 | 14.4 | 16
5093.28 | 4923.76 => 32.1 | 16.8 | 15.3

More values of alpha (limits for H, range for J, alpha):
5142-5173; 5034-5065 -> -0.07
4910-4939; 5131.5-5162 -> 0.05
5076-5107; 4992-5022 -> -0.04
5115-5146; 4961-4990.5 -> -0.05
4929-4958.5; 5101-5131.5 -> 0.03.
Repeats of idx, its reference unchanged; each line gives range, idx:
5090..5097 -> 5096.80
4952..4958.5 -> 4956.75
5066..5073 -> 5066.37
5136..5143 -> 5142.77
